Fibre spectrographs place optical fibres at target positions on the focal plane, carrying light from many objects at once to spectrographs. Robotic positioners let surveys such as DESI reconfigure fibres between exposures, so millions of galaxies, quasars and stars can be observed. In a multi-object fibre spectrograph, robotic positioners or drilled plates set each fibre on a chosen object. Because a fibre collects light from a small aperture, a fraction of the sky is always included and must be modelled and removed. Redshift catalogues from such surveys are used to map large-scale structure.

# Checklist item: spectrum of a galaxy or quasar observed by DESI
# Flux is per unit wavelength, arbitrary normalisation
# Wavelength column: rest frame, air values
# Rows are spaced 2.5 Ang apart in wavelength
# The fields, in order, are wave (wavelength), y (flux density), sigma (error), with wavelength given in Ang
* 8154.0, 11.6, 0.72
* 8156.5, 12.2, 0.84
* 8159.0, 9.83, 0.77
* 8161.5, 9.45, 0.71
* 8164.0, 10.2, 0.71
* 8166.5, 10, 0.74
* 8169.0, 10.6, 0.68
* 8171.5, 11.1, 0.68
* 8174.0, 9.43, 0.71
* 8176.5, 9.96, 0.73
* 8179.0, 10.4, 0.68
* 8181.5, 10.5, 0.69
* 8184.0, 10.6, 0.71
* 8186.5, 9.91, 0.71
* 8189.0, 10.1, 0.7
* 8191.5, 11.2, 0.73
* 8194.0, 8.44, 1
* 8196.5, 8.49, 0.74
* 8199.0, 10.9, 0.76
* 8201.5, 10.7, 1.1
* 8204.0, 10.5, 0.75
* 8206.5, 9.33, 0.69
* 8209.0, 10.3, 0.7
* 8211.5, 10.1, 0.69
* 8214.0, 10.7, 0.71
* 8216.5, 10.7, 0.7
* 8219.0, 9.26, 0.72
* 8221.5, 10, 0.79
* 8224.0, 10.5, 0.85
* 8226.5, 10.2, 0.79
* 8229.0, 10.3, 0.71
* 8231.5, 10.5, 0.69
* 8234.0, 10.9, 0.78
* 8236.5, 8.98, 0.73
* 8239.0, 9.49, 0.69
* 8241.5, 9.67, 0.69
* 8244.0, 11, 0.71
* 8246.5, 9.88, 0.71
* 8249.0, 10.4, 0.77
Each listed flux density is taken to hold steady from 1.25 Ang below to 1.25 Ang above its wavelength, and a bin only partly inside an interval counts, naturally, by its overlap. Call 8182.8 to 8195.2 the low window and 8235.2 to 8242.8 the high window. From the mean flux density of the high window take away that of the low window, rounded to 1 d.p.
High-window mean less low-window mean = -0.7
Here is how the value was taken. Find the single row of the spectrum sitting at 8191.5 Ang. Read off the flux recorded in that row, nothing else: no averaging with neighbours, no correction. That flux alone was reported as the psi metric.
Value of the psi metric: 11.2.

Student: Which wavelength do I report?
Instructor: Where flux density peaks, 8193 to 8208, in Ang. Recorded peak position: 8199.0 Ang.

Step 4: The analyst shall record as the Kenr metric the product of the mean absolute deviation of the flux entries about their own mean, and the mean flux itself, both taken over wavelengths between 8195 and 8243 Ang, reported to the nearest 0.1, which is 5.7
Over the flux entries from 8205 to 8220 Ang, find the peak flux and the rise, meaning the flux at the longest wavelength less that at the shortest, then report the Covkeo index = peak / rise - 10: -163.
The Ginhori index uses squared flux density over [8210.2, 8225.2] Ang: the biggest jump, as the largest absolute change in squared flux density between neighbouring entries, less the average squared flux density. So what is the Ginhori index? -76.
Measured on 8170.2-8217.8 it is -50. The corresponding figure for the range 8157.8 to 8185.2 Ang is -70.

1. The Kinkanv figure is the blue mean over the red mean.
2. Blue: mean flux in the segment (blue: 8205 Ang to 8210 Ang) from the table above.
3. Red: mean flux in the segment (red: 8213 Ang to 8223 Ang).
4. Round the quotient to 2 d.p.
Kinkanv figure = 0.97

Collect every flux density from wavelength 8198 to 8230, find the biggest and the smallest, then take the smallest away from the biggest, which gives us 1.6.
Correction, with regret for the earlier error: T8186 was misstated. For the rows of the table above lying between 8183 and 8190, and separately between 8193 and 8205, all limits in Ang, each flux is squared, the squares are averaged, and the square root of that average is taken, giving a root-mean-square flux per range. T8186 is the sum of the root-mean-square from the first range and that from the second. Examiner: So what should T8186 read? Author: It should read 20.1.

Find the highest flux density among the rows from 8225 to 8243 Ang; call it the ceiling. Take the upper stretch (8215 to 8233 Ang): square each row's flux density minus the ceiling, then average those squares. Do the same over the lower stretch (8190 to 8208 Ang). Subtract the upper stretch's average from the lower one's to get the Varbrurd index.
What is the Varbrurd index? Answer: 1.4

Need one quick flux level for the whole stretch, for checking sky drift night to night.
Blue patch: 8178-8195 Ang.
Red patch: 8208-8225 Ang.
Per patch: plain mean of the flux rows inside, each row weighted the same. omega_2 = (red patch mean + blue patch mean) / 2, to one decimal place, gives 10.2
